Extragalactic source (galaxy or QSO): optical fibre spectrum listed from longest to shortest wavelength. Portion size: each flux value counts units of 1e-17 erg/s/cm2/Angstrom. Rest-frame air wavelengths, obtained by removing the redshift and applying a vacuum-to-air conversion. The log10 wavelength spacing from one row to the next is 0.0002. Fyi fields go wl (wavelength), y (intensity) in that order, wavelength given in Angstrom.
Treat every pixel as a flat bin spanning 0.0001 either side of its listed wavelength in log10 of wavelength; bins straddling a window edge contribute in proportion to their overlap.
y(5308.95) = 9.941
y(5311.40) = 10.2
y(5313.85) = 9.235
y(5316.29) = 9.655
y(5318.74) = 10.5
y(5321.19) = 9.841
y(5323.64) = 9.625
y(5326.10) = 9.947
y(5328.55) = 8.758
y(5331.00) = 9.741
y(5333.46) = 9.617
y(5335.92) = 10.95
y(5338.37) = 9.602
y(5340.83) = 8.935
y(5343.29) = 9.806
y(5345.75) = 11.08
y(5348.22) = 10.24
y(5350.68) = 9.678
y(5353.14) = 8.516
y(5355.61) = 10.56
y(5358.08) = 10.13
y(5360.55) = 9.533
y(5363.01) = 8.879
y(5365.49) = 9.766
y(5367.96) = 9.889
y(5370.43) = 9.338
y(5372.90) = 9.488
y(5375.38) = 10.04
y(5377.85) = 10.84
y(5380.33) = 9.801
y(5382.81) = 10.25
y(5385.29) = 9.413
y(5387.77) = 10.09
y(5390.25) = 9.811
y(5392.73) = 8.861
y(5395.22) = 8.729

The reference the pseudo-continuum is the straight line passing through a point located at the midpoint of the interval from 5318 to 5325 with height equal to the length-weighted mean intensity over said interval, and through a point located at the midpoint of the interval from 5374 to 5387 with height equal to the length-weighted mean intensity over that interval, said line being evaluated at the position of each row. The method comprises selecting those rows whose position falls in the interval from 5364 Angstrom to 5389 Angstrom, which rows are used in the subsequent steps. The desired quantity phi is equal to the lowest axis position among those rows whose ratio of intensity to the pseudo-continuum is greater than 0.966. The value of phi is 5365.49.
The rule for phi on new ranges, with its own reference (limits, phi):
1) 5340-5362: 5343.29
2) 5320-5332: 5321.19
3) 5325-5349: 5326.10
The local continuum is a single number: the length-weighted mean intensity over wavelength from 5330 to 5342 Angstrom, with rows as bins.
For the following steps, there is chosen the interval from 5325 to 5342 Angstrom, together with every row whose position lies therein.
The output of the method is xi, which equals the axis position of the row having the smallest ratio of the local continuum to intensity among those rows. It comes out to 5335.92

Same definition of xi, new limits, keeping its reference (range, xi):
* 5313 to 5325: 5318.74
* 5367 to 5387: 5377.85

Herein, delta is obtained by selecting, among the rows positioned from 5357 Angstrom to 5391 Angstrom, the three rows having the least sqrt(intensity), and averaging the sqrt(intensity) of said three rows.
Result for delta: 3.03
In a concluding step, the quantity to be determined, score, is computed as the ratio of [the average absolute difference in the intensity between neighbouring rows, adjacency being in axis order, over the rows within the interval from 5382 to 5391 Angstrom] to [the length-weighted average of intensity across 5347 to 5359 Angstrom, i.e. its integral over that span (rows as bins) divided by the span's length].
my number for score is 0.061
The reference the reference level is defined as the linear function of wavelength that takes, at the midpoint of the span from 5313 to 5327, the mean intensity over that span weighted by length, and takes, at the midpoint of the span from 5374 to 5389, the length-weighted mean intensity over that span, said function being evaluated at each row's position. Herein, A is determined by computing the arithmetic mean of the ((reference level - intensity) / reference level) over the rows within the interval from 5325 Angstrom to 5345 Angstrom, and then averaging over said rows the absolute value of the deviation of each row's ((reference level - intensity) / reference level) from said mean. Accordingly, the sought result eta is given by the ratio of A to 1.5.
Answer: 0.0300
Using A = 0.045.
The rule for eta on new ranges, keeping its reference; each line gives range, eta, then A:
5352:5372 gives 0.0341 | 0.051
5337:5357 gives 0.0413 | 0.062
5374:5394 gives 0.0284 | 0.043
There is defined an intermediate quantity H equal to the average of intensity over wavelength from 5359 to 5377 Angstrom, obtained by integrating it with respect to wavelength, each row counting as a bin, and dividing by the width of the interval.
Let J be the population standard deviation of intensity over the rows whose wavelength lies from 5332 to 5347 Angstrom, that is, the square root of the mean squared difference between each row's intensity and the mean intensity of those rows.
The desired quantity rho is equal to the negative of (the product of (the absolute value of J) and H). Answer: -7.4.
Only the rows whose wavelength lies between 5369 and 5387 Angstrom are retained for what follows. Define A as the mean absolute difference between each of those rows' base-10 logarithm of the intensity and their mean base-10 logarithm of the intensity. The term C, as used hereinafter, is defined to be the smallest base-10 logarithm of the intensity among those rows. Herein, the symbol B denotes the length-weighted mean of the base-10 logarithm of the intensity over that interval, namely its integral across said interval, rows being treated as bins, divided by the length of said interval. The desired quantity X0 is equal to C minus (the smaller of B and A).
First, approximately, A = 0.018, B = 0.99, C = 0.970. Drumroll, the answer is 0.95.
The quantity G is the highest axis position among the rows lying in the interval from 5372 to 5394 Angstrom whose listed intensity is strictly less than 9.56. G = 5392.73 Angstrom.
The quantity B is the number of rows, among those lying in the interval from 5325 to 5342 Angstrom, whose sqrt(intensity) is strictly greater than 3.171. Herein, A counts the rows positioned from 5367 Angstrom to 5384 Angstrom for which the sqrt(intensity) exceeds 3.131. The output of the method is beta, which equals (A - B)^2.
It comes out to 9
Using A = 4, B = 1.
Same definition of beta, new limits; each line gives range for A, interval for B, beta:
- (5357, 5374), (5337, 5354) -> 0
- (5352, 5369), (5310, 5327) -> 1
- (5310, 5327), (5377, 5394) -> 1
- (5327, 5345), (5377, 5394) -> 1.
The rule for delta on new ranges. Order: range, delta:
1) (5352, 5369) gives 3.00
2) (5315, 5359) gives 2.96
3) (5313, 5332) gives 3.03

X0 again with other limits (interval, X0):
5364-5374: 0.96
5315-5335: 0.93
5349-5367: 0.91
